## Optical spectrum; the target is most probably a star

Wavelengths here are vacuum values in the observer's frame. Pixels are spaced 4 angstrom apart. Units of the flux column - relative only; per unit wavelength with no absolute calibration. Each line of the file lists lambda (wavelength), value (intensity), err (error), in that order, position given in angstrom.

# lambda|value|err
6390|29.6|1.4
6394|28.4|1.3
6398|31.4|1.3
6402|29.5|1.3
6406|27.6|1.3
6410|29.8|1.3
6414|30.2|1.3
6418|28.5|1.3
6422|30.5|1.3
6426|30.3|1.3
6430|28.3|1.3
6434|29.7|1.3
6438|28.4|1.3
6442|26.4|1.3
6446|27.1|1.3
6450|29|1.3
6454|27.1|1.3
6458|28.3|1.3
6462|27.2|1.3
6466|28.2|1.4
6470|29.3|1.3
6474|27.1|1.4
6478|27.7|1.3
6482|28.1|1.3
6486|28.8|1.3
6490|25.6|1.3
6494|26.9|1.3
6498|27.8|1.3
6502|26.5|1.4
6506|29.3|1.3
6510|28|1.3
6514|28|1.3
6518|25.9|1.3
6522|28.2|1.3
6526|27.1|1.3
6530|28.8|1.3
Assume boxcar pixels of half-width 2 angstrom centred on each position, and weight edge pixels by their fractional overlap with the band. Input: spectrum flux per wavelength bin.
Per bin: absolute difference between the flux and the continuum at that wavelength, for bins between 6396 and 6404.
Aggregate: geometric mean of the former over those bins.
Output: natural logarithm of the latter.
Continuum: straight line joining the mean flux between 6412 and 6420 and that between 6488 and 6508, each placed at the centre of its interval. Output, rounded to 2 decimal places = -0.54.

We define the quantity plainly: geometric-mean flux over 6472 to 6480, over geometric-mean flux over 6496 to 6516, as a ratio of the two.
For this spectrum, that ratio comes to 0.98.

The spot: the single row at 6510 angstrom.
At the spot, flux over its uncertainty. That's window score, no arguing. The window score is 21.5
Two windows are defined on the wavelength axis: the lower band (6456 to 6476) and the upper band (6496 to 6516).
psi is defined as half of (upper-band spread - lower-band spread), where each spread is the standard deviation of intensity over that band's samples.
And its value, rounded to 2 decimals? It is 0.04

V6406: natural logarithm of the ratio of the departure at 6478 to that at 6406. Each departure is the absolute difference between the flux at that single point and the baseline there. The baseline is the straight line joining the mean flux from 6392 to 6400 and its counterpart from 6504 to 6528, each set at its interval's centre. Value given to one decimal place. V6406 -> -1.1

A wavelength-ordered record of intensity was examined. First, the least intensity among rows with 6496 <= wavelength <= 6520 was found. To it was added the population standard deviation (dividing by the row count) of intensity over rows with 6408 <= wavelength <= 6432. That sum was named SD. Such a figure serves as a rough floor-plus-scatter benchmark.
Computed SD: 26.8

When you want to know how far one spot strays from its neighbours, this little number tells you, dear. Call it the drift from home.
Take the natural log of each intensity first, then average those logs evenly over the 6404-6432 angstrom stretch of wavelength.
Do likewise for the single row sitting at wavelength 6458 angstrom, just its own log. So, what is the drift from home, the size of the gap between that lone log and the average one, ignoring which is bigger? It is 0.035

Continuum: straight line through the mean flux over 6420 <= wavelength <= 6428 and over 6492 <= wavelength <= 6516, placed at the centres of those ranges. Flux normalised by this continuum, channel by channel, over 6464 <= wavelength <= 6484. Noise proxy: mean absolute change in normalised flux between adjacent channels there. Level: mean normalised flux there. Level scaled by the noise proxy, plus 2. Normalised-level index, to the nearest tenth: 26.7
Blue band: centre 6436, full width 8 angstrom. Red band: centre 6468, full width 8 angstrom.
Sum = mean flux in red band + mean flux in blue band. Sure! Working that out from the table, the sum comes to 57.8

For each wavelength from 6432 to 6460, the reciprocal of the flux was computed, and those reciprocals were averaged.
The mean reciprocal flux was 0.0358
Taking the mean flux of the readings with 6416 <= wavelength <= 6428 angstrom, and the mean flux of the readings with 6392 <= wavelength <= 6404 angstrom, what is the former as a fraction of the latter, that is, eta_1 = 1.00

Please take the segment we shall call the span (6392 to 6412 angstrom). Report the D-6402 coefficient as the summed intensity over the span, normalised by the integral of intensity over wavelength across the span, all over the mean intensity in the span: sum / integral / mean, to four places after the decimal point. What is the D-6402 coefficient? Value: 0.0085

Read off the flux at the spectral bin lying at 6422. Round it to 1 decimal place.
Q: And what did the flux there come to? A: 30.5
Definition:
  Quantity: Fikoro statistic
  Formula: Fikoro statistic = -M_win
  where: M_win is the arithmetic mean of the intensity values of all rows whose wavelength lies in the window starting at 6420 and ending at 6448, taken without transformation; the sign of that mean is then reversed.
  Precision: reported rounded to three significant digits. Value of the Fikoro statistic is -28.7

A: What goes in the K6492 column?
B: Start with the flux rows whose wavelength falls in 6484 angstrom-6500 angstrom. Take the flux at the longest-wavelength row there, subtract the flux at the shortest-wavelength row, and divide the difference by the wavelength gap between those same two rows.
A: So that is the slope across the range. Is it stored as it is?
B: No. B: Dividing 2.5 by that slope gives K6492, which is -30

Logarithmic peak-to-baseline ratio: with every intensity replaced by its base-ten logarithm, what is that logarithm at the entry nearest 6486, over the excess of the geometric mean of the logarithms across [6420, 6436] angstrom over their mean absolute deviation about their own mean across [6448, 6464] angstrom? 0.999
